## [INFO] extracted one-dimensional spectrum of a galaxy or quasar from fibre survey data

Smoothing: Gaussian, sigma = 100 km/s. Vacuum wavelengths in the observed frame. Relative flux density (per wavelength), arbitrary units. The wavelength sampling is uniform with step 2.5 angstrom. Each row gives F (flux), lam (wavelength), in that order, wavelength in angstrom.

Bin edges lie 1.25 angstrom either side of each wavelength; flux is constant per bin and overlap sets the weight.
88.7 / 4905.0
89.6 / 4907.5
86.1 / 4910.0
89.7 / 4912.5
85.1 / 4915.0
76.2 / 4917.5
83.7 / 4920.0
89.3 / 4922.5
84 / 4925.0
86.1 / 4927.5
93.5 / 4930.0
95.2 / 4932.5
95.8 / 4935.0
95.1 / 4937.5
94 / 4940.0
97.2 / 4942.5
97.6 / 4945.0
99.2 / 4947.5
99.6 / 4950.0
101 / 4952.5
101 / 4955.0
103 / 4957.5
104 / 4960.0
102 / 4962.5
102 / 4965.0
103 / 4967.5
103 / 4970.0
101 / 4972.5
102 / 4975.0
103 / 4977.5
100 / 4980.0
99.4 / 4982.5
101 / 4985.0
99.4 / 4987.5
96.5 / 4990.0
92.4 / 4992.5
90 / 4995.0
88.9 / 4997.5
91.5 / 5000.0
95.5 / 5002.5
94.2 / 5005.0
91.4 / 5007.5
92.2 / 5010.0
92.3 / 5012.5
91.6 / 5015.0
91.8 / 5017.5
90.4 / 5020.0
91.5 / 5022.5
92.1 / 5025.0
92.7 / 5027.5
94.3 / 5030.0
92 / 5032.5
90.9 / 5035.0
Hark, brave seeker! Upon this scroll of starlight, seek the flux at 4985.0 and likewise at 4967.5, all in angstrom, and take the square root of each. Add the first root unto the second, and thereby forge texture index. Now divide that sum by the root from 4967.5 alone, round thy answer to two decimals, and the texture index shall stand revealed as 1.99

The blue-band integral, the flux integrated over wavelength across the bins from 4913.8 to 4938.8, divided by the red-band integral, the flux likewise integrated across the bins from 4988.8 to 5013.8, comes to 1.0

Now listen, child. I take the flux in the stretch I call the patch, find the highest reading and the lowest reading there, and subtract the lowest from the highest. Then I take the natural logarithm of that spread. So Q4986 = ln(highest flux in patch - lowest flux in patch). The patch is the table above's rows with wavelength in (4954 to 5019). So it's 2.7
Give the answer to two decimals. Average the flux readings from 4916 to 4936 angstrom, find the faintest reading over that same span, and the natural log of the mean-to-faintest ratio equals 0.14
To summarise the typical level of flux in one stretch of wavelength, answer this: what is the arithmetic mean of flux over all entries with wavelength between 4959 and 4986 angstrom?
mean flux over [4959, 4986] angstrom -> 102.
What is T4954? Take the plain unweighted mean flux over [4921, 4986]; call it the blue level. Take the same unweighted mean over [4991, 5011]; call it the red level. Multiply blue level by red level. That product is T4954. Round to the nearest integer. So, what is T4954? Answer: 9031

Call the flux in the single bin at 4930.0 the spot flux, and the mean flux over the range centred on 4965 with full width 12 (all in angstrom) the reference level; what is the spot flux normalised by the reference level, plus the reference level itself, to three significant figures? 104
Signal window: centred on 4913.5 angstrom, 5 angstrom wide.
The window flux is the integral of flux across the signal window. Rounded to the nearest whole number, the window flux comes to 437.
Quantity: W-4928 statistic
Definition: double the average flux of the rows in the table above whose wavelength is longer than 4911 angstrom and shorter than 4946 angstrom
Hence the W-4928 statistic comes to 180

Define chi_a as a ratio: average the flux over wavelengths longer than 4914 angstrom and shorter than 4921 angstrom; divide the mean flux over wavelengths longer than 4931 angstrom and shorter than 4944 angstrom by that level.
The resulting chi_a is 1.17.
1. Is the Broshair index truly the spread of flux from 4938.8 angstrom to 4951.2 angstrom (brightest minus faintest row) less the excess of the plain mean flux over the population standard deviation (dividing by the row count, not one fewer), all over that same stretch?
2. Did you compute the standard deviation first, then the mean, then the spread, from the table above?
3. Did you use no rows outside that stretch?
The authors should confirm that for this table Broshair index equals -90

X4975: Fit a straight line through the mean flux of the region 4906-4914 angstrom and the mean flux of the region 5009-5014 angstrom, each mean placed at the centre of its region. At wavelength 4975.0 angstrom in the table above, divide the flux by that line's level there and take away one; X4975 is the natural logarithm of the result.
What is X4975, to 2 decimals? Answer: -2.10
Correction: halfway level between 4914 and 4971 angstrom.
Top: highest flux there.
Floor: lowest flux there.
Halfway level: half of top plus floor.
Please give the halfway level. 90.1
